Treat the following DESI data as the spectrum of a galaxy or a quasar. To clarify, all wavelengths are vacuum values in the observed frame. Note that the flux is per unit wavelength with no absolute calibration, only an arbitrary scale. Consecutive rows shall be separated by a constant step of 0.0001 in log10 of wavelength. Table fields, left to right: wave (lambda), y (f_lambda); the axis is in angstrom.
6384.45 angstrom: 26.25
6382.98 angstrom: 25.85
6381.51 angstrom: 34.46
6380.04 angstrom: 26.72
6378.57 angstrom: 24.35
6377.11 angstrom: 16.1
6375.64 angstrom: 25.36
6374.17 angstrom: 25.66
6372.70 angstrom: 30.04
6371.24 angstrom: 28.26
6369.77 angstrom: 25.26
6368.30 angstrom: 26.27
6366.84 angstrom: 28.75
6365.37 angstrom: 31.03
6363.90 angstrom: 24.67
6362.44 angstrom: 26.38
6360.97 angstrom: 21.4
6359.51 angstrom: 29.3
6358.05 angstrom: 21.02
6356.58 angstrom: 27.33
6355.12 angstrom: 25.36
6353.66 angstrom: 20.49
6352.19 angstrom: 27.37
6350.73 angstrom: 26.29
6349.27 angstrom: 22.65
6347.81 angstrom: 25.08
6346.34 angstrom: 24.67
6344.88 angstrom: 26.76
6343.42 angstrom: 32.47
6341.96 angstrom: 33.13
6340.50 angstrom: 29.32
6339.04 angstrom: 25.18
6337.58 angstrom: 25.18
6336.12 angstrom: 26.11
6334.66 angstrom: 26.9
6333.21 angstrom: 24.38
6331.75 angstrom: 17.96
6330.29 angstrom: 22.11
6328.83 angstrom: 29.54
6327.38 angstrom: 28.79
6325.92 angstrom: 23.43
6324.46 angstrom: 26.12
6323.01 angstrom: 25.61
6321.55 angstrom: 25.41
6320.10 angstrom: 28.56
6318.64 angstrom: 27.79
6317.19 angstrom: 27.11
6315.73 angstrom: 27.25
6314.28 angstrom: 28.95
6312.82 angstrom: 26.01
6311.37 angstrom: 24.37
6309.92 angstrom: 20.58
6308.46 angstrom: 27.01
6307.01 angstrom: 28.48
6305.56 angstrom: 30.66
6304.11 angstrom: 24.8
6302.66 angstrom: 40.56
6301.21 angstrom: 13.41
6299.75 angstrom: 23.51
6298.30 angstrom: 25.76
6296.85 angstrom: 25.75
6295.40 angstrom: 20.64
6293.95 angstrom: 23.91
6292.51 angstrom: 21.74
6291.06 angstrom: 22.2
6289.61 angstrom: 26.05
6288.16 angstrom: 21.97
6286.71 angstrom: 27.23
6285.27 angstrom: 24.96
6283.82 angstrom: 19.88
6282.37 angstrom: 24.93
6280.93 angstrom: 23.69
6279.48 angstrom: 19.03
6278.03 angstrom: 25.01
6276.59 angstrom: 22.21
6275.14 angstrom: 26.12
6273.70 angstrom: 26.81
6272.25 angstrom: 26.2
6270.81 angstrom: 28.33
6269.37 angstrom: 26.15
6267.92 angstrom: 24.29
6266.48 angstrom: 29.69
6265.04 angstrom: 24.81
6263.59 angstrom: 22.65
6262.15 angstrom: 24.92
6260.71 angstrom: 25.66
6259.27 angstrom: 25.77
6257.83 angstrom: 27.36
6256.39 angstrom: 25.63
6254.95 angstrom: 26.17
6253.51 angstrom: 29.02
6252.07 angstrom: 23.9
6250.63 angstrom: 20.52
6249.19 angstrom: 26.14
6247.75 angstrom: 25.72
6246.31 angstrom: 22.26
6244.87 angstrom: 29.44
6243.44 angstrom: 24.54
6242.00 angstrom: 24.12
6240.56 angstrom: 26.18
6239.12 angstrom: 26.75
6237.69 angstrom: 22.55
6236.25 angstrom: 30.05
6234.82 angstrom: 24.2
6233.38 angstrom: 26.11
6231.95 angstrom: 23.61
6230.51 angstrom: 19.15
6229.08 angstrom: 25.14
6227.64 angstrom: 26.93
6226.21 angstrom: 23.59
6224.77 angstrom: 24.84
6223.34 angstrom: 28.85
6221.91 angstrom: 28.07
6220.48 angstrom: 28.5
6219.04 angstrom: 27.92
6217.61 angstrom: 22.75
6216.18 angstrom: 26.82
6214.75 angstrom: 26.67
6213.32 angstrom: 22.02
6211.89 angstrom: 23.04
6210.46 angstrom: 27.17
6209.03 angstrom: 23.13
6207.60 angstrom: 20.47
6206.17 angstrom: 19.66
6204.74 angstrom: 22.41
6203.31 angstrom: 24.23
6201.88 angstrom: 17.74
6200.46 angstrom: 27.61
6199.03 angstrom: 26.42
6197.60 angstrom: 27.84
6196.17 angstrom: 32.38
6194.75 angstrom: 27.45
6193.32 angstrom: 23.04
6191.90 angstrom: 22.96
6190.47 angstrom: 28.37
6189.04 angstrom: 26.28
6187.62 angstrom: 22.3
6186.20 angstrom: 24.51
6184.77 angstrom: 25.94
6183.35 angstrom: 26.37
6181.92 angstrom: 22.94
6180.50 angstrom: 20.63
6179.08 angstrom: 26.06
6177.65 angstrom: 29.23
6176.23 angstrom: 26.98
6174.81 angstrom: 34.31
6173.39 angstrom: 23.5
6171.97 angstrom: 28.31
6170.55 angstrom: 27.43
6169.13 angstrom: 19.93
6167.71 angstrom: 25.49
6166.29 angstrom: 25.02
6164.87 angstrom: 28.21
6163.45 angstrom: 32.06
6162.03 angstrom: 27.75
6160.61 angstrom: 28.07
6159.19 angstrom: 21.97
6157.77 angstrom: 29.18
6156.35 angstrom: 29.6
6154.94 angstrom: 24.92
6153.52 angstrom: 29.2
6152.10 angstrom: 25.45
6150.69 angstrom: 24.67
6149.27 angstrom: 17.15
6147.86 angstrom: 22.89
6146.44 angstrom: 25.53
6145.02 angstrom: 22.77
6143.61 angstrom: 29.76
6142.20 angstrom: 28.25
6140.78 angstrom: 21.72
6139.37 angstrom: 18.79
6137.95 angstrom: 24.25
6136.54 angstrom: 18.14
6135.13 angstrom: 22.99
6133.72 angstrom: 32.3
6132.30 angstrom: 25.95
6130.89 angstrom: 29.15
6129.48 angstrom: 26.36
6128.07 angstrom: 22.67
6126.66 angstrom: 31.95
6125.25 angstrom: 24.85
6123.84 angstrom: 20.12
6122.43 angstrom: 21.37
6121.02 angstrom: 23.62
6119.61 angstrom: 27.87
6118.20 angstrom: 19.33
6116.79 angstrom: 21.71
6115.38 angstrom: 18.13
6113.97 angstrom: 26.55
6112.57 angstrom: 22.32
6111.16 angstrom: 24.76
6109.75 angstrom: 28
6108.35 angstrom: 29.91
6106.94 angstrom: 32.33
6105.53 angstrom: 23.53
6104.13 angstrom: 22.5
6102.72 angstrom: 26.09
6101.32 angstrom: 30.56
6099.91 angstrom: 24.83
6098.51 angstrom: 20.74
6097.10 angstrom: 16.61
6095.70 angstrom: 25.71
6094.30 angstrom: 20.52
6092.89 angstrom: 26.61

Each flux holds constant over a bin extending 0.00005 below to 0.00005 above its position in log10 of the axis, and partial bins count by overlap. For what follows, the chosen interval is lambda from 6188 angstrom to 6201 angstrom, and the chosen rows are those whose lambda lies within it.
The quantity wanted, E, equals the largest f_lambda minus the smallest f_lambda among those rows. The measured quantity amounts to 9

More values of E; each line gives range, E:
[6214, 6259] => 11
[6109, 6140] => 14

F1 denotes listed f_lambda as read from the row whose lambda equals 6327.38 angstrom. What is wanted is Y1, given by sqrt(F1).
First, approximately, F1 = 28.79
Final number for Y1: 5.4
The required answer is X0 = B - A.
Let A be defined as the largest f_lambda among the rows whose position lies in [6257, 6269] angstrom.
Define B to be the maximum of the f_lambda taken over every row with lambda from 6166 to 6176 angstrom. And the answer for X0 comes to 5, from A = 29.69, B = 34.31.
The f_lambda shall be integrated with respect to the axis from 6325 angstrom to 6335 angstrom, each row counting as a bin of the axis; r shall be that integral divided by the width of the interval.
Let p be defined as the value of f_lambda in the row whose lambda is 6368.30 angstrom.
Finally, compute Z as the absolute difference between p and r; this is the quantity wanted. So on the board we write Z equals 1.6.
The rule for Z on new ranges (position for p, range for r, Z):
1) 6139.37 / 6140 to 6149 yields 5.9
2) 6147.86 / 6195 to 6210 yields 1.4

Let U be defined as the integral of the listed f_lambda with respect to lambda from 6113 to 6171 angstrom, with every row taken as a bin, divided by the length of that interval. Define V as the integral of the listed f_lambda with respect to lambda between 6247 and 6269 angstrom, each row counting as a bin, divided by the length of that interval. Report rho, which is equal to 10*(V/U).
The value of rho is 10.2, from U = 24.9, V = 25.5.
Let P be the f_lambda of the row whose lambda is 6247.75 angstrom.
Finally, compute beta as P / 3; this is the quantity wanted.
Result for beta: 9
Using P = 25.72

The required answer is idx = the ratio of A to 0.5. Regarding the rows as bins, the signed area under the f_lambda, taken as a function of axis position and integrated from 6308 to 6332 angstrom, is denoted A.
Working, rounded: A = 620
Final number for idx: 1239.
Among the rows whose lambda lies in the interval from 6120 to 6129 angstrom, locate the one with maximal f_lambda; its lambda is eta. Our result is 6126.66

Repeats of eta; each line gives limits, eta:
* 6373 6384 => 6381.51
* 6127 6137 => 6133.72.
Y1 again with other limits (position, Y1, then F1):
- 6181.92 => 4.8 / 22.94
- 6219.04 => 5.3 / 27.92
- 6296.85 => 5.1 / 25.75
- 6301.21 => 3.7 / 13.41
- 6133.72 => 5.7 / 32.3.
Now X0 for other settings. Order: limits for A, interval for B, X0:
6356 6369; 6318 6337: -1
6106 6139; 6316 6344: 1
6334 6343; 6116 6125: -5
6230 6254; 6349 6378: 1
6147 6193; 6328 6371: -1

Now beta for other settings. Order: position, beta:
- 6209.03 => 8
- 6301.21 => 4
